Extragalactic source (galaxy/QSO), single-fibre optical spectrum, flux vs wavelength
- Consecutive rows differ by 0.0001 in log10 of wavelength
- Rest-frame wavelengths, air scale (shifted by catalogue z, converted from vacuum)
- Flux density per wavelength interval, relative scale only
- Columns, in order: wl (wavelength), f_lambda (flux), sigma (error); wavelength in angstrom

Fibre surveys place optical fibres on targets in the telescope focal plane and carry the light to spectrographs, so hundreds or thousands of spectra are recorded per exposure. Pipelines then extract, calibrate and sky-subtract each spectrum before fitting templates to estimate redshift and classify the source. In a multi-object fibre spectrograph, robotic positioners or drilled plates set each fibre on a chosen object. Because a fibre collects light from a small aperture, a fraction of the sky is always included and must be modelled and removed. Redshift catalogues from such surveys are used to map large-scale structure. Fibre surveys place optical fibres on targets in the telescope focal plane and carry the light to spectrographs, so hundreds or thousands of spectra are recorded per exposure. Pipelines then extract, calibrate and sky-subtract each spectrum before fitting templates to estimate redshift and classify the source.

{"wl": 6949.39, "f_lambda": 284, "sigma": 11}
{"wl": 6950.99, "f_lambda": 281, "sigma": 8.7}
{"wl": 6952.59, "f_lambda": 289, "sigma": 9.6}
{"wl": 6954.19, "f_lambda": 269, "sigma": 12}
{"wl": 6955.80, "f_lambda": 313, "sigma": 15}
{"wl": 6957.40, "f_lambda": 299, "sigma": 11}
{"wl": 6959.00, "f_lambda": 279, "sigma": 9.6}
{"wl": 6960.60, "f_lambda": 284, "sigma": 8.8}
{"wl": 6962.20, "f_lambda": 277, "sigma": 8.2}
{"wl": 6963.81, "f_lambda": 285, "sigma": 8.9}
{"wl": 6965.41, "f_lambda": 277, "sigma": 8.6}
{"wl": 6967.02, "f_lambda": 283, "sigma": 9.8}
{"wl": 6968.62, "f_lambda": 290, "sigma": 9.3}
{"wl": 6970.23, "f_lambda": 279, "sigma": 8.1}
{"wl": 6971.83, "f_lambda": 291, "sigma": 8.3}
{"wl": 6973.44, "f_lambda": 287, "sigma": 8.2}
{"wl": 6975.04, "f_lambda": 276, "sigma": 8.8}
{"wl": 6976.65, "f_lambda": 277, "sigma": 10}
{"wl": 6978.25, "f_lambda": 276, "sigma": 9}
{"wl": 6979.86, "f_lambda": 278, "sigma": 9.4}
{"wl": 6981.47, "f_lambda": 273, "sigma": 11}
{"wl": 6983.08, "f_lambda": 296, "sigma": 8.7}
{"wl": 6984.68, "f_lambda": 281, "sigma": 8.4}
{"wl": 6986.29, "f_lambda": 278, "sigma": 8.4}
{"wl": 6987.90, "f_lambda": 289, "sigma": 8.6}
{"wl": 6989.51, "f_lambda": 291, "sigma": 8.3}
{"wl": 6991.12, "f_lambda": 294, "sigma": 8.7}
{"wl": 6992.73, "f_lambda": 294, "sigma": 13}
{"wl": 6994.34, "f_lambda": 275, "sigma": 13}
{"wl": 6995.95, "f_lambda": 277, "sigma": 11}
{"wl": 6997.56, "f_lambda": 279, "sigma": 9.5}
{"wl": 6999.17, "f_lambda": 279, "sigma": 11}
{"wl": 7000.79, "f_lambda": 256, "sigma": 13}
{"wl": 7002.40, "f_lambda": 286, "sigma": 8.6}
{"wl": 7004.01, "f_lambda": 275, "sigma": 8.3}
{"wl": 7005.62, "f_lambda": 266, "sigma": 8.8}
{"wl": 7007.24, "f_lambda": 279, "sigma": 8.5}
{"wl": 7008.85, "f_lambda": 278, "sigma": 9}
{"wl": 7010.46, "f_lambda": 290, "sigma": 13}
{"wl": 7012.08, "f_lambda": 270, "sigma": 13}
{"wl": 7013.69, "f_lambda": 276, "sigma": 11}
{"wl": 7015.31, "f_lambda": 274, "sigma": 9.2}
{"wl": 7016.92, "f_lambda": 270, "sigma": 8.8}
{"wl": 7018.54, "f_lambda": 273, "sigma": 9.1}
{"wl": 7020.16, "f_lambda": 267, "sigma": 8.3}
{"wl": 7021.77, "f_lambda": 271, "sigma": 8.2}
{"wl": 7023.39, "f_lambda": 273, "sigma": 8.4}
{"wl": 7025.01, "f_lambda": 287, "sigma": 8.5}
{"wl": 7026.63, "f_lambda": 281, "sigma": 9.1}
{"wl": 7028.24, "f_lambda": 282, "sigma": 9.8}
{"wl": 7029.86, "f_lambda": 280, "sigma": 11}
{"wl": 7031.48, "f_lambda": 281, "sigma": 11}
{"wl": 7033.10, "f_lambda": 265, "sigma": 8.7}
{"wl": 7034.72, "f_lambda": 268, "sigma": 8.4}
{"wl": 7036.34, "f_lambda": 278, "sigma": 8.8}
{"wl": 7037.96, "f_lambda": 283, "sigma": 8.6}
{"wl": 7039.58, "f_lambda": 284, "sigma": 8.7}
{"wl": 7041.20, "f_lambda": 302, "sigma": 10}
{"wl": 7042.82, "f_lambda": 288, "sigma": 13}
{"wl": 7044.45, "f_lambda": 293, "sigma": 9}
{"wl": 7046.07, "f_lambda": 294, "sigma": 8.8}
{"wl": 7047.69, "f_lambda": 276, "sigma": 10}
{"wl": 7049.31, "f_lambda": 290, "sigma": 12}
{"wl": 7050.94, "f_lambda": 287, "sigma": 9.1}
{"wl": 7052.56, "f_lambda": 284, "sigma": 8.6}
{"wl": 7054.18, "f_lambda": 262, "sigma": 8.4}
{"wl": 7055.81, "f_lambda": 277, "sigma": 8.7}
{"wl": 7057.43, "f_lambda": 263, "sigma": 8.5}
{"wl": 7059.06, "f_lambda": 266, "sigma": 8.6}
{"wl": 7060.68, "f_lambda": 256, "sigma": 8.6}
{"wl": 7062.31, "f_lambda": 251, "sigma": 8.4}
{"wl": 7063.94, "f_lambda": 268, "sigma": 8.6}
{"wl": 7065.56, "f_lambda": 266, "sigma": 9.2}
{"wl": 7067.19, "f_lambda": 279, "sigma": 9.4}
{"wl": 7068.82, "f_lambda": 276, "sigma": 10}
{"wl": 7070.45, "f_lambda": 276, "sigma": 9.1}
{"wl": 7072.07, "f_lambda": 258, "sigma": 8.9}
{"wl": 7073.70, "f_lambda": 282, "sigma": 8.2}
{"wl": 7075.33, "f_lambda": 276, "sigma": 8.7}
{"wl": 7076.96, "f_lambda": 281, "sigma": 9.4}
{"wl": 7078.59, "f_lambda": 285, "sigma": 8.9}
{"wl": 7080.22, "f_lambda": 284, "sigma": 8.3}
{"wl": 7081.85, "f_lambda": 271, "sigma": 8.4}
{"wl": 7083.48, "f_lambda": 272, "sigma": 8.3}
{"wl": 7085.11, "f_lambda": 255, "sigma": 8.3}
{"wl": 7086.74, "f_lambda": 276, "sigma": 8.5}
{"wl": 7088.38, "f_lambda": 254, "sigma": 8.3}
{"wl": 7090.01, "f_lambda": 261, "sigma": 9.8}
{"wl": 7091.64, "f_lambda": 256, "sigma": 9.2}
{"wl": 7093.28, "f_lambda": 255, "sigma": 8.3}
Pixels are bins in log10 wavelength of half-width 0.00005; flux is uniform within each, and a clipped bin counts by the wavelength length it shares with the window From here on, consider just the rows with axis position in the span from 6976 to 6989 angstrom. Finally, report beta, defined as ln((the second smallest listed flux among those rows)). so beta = 5.62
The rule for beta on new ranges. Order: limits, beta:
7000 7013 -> 5.58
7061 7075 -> 5.55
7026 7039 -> 5.59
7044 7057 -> 5.62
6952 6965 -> 5.62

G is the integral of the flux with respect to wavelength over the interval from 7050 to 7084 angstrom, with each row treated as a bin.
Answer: 9263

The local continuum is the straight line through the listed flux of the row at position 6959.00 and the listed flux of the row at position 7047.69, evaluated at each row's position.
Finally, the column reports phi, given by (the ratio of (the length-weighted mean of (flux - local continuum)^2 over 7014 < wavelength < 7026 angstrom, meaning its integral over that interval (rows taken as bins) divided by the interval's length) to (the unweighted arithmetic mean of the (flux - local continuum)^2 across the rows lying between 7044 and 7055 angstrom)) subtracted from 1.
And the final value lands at 0.7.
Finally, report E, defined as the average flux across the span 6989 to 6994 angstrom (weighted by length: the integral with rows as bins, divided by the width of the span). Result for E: 291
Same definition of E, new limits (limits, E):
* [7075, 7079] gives 281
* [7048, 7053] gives 286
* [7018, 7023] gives 270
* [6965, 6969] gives 283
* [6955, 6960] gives 297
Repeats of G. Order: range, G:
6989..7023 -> 9417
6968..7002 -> 9578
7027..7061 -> 9501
